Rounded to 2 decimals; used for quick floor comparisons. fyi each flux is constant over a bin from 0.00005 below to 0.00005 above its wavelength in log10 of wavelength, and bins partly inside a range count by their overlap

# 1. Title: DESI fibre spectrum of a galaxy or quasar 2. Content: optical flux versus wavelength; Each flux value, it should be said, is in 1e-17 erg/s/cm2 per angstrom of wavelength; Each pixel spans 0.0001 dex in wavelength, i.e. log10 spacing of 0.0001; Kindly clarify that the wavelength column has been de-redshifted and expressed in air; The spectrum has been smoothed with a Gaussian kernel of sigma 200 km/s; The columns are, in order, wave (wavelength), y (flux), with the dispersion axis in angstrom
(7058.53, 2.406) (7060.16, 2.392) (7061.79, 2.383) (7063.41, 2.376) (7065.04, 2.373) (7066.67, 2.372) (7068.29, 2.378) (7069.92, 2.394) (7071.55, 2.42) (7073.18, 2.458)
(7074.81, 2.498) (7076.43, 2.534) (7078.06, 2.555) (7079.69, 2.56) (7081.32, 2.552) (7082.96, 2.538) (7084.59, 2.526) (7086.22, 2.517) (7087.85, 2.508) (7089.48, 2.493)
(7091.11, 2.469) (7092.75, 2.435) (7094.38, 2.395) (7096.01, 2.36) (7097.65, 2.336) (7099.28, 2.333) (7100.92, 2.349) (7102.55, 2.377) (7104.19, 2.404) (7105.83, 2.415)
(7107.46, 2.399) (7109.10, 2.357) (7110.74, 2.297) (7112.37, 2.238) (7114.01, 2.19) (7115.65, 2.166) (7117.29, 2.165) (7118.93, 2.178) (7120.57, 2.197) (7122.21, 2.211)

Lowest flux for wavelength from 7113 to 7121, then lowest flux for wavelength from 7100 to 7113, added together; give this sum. 4.40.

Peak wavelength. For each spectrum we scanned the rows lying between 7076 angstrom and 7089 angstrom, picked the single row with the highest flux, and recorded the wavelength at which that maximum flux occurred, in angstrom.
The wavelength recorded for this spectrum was 7079.69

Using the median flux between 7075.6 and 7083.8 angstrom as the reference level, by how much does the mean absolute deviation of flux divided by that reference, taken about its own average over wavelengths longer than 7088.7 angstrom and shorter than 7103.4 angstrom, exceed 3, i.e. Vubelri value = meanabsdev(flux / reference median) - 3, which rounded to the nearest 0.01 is -2.98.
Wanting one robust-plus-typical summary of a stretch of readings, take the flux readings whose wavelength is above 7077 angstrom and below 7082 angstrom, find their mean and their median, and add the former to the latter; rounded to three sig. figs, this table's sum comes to 5.11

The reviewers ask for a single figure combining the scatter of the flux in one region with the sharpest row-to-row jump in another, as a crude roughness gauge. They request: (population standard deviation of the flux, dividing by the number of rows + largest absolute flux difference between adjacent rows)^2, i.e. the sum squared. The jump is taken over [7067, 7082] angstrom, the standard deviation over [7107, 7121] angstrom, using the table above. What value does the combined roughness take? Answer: 0.015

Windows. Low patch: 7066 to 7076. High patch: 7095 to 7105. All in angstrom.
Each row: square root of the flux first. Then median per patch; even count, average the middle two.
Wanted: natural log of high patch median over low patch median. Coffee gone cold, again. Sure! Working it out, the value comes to -0.01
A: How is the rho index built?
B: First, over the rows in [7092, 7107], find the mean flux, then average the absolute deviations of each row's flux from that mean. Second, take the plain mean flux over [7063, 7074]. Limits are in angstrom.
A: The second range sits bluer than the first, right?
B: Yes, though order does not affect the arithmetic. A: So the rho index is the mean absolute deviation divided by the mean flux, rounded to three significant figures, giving 0.0126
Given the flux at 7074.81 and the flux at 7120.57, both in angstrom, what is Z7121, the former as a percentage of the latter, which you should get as 114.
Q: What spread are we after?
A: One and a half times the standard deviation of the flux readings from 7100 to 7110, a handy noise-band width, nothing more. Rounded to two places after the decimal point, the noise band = 0.04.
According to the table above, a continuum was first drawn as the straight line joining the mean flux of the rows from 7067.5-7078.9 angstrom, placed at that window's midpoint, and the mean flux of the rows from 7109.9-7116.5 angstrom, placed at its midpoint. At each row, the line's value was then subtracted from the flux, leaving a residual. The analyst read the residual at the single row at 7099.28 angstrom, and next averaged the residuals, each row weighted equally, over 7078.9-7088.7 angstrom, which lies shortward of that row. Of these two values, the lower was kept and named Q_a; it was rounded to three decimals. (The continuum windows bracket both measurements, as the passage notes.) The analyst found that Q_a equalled 0.027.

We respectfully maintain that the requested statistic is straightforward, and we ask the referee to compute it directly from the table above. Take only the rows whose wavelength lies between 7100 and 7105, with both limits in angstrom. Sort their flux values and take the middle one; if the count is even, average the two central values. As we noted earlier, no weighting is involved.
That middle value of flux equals 2.38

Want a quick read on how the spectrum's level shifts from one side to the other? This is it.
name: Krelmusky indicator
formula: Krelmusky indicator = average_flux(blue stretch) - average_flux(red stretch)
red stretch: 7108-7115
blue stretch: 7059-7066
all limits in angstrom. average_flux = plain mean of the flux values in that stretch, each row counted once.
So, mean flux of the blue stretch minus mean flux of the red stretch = 0.11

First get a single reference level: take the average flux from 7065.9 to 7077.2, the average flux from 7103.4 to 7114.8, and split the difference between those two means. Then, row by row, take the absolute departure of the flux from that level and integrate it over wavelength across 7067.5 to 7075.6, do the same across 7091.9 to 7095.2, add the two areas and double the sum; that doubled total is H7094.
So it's 1.0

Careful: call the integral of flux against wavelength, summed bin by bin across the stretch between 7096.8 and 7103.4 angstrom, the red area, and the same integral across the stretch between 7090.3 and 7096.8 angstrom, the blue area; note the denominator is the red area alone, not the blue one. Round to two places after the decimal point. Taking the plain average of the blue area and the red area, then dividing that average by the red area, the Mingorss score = 1.01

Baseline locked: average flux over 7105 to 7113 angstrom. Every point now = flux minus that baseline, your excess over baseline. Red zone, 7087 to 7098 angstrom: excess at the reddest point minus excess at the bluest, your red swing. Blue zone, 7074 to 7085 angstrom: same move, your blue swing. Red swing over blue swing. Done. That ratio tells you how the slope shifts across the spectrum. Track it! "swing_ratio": -6.1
